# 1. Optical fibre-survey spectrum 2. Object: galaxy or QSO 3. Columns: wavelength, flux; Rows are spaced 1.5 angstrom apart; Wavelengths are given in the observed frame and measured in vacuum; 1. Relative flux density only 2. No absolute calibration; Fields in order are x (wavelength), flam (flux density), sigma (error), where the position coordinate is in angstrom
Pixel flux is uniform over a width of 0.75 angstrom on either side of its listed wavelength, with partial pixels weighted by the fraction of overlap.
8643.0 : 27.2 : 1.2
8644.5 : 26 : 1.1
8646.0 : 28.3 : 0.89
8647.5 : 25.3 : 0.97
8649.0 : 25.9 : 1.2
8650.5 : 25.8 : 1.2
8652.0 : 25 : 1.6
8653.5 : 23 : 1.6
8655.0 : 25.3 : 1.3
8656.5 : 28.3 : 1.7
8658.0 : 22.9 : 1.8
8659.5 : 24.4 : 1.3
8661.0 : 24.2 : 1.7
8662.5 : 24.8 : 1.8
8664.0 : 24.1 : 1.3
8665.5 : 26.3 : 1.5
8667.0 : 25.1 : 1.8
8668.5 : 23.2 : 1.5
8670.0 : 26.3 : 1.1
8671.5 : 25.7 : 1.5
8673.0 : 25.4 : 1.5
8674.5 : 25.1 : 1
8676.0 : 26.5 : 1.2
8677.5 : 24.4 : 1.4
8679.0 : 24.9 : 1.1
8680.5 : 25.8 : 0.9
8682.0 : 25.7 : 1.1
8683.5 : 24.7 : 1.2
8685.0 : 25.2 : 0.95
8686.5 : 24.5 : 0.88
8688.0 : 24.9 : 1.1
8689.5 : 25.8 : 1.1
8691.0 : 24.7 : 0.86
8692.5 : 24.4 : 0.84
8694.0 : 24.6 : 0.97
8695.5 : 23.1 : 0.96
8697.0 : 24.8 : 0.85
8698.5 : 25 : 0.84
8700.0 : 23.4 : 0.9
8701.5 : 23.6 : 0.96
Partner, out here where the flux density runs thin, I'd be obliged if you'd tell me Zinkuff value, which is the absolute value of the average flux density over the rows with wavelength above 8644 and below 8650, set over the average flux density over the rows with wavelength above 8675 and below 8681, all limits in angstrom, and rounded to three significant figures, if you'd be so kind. 1.04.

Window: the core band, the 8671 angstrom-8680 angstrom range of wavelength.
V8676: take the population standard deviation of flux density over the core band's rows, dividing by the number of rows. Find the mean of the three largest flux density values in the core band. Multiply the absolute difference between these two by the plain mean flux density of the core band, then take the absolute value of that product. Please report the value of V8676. 639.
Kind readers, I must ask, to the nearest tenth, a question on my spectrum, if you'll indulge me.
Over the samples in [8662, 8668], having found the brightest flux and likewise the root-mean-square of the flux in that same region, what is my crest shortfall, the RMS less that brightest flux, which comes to -1.2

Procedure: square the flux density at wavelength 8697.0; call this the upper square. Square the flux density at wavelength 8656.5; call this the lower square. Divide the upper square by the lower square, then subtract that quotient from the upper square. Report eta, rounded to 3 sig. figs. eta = 614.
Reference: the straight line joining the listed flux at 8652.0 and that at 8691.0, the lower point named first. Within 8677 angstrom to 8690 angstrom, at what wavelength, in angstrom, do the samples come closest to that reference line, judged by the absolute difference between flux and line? 8683.5 angstrom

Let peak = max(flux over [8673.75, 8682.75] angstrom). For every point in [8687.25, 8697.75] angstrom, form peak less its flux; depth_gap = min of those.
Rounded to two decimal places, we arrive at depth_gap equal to 0.70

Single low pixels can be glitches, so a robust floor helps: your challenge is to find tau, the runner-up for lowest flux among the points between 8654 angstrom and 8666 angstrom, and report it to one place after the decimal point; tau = 24.1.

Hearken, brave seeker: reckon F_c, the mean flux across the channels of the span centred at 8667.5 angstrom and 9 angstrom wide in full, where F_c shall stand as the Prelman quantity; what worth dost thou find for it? 25.1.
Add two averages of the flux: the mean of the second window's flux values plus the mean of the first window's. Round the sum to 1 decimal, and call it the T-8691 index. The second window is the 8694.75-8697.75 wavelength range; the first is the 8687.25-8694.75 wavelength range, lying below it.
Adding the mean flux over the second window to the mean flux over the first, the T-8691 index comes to 48.8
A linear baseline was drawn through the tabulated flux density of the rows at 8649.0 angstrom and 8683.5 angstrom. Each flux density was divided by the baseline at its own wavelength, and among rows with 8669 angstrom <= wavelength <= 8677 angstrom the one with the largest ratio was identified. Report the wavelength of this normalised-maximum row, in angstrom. 8676.0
